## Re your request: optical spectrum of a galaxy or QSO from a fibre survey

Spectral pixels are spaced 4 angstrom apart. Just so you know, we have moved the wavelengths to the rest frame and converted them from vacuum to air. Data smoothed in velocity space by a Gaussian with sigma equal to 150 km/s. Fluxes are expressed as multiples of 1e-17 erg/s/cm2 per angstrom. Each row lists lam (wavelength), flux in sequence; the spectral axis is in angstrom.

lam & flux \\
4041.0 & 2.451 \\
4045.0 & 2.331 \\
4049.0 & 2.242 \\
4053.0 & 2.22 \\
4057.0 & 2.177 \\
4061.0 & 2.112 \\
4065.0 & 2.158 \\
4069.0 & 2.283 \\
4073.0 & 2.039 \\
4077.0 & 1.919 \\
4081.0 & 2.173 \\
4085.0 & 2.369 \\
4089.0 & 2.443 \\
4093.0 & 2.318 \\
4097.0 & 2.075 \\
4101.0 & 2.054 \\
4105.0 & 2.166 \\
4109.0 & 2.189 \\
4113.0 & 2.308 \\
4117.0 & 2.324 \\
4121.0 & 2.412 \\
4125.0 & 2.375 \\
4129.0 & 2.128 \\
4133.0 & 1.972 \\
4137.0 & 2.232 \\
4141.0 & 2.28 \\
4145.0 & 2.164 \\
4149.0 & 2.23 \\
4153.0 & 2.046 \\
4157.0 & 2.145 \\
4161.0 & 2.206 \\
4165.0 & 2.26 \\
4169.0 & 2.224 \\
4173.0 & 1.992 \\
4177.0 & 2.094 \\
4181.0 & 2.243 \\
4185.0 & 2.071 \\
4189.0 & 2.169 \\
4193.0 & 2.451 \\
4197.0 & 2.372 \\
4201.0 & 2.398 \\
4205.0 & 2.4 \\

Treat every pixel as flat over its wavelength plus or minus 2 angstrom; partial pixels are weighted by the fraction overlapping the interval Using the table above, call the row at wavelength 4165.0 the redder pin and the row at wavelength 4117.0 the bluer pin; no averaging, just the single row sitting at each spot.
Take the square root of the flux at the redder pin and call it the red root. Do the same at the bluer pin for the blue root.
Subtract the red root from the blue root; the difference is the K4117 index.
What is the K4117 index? 0.02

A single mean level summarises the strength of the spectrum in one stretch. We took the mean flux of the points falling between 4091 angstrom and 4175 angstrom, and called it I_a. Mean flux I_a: 2.20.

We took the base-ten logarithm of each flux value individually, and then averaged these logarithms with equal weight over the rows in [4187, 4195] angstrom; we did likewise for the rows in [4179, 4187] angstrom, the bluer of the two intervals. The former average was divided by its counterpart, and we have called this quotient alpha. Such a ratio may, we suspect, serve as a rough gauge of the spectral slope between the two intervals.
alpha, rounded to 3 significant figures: 1.09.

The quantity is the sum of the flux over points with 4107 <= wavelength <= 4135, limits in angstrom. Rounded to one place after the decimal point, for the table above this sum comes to 15.7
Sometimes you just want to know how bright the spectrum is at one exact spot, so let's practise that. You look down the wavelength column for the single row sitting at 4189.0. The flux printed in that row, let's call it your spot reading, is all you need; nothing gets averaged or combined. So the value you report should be 2.169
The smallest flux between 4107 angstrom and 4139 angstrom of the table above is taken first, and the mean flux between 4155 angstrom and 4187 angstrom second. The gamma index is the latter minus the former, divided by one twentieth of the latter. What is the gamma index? 1.69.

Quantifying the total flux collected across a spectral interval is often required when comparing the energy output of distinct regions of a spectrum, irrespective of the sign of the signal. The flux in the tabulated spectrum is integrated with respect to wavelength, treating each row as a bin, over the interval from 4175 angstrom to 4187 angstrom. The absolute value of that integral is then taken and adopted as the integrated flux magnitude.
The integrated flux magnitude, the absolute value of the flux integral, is 25.6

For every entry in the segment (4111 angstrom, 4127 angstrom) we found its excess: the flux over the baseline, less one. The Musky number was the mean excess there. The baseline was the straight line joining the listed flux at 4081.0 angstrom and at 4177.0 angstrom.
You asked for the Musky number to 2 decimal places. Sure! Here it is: 0.10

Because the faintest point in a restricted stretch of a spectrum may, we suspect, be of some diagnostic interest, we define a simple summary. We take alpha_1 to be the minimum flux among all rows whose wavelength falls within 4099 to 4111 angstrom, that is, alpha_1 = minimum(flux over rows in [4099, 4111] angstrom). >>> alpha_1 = 2.054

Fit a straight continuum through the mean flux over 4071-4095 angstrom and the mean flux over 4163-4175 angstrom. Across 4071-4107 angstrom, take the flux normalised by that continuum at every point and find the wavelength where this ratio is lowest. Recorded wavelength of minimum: 4077.0 angstrom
